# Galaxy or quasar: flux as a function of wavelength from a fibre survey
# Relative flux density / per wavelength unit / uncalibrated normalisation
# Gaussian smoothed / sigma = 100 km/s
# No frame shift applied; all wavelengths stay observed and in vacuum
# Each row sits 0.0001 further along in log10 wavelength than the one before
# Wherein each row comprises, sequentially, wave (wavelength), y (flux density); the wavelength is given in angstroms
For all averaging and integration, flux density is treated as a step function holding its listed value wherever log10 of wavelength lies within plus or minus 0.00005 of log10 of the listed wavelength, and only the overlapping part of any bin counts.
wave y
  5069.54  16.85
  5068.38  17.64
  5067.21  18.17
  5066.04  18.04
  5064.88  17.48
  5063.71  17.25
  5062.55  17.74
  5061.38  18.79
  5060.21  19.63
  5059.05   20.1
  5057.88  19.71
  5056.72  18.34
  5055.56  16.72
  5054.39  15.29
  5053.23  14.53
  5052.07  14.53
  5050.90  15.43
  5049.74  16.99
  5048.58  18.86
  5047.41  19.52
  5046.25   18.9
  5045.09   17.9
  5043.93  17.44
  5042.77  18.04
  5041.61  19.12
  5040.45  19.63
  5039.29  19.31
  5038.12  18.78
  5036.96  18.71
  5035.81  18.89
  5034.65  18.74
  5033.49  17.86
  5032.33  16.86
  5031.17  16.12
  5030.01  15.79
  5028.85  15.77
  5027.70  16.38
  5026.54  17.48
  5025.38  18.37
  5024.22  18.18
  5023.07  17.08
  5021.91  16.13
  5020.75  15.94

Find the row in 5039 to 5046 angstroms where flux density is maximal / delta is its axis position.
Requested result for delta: 5040.45 angstroms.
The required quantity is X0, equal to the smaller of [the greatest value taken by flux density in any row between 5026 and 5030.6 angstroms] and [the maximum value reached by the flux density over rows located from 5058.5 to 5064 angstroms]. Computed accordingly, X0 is 17.5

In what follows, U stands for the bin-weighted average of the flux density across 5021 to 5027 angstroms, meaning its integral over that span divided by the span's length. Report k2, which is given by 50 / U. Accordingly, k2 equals 2.88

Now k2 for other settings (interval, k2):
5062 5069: 2.82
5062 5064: 2.84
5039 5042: 2.58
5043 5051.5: 2.80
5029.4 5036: 2.90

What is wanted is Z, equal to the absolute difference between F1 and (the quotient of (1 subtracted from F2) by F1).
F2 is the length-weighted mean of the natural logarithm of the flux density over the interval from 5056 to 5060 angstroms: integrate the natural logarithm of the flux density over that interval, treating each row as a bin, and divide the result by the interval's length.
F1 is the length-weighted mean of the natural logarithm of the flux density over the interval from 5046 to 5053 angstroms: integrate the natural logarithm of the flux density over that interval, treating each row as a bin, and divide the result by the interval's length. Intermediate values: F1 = 2.83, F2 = 2.97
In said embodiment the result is 2.14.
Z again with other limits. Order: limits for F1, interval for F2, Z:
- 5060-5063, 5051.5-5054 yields 2.34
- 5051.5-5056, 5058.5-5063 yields 2.01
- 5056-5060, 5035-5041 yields 2.31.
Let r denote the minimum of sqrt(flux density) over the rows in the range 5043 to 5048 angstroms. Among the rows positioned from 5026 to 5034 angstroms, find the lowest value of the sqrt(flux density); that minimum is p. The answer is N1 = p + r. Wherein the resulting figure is 8.1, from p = 3.97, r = 4.18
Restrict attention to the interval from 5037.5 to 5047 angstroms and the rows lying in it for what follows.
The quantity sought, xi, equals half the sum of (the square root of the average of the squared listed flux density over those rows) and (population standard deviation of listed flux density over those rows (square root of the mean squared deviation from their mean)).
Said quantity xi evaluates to 9.68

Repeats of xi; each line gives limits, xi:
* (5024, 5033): 8.93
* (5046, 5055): 9.41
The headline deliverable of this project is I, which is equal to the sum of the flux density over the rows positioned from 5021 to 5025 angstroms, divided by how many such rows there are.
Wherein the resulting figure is 17.1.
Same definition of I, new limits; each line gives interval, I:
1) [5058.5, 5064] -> 18.7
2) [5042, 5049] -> 18.4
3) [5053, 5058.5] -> 16.9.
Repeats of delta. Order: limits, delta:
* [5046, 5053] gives 5047.41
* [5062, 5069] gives 5067.21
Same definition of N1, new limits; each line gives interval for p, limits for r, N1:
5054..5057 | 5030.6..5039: 7.9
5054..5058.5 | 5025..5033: 7.9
